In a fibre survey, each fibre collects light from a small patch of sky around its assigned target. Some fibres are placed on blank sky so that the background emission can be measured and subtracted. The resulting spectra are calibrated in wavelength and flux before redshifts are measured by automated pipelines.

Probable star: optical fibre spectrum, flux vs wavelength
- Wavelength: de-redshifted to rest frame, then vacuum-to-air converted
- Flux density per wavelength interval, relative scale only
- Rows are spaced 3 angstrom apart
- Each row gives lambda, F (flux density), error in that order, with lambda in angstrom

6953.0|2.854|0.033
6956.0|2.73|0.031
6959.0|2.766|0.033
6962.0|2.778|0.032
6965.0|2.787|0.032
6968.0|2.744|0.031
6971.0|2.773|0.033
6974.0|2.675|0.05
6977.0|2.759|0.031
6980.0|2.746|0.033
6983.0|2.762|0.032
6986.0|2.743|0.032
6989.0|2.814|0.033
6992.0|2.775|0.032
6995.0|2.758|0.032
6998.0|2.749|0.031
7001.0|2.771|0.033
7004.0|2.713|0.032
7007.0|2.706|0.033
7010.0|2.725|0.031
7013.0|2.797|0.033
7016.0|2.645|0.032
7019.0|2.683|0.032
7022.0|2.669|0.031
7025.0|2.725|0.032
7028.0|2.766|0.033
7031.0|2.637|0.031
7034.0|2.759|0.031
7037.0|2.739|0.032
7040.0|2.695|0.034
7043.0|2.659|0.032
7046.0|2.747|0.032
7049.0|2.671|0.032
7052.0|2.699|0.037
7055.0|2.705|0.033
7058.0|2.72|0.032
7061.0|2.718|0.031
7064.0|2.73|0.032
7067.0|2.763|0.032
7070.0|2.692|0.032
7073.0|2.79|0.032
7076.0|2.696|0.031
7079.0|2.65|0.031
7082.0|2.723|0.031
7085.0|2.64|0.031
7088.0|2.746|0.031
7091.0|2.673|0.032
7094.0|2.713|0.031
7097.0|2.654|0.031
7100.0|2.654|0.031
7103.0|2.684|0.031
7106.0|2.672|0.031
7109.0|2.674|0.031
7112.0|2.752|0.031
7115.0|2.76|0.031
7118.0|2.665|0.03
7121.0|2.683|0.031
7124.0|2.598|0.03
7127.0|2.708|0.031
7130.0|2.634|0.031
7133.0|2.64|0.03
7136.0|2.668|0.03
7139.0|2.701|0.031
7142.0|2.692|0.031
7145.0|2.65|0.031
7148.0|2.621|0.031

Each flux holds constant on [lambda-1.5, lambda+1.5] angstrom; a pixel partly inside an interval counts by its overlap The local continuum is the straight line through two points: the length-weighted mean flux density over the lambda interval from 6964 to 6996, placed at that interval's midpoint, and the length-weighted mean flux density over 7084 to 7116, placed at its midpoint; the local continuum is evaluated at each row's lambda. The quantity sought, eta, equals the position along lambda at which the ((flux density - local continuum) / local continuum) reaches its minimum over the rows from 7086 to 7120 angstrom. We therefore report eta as 7097.0 angstrom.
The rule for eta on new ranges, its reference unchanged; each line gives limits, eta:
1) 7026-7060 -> 7031.0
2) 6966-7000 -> 6974.0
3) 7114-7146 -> 7124.0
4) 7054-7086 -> 7085.0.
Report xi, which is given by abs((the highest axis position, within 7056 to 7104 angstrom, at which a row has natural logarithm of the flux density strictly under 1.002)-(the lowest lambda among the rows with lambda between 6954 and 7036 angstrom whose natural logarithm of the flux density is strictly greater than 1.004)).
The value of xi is 147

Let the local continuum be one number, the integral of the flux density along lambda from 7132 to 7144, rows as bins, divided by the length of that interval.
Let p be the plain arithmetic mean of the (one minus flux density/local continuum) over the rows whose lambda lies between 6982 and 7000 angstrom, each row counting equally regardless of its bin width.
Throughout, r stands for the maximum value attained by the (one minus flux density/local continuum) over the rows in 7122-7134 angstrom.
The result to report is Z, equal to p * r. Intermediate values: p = -0.034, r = 0.029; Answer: -0.0010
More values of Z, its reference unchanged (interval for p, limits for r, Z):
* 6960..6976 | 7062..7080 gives -0.0003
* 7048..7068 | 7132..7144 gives -0.0002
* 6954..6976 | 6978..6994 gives 0.0007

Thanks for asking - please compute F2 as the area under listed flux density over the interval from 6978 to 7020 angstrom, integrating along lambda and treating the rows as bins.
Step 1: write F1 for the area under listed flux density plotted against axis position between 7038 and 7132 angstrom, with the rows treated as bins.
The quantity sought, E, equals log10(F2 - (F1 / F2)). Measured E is 2.05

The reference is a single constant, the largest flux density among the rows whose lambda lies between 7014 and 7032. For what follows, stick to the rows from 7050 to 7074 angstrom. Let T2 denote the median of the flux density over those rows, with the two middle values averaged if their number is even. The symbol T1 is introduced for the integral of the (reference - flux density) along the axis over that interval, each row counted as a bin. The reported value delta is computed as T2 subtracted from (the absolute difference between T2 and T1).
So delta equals -1.0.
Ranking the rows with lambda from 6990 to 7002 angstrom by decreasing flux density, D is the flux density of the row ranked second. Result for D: 2.771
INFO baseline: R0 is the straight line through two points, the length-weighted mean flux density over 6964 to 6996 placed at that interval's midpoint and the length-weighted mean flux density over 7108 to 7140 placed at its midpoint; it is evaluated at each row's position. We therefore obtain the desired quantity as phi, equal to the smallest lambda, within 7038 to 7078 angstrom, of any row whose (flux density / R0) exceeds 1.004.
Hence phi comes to 7046.0 angstrom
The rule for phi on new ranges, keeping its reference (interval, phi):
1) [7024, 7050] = 7028.0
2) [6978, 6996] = 6989.0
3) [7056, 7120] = 7064.0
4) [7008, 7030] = 7013.0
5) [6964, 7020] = 6965.0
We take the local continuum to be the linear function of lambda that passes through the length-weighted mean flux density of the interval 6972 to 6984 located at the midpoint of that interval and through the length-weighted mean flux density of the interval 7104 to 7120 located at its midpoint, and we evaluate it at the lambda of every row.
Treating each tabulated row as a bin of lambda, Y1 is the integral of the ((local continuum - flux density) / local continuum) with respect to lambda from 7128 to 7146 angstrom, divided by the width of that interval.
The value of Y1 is 0.012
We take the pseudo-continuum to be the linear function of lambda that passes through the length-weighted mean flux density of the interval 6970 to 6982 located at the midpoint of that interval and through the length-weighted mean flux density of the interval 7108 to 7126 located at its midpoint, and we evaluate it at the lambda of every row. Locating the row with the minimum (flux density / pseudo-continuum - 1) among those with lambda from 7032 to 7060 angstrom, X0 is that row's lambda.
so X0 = 7043.0 angstrom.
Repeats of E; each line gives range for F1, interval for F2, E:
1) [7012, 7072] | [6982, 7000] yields 1.67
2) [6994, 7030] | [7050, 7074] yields 1.81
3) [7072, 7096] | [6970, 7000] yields 1.91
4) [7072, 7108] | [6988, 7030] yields 2.06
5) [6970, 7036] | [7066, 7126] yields 2.21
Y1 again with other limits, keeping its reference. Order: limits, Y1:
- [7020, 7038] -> 0.003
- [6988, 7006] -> -0.011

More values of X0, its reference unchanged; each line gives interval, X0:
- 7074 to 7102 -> 7085.0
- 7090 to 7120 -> 7097.0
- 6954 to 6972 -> 6956.0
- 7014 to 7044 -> 7031.0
